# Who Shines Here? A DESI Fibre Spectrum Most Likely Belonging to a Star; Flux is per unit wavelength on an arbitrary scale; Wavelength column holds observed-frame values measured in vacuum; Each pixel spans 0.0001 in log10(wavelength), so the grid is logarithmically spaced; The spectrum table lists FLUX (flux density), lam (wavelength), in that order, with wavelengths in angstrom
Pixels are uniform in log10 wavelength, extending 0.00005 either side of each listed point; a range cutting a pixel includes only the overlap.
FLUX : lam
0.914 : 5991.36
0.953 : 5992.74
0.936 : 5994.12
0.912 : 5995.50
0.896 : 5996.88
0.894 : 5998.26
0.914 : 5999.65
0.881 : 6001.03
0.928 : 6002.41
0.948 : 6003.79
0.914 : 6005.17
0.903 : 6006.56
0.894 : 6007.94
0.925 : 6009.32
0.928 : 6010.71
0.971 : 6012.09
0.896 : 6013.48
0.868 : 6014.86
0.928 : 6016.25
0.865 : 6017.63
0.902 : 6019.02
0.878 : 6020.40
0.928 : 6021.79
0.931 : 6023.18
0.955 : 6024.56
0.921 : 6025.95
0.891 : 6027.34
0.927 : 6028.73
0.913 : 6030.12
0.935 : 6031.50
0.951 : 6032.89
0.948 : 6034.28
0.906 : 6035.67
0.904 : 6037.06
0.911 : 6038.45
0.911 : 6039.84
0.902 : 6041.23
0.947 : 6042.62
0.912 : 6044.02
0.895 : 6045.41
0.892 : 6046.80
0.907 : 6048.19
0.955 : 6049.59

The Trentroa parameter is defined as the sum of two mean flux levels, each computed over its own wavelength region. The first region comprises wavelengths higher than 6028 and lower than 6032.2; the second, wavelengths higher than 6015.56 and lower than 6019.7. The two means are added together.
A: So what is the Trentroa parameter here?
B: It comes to 1.82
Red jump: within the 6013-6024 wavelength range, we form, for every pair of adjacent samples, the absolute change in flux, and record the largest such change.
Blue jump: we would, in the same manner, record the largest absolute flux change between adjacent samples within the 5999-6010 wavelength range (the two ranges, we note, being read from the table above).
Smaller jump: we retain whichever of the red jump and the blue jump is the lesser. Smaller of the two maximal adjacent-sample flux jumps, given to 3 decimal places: 0.047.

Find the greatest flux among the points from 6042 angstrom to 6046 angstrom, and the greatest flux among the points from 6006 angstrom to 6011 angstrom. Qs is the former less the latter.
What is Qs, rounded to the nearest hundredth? 0.02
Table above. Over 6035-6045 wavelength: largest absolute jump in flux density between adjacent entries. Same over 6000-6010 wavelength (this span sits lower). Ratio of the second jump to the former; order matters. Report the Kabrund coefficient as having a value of 1.04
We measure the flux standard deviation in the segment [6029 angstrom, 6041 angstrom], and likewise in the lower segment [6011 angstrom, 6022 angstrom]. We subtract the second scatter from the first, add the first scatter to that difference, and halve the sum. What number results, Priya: 0.001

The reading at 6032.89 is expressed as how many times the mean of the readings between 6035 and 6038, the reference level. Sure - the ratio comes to 1.05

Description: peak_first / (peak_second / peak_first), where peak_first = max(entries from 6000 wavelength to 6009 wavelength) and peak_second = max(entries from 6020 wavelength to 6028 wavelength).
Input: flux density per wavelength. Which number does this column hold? 0.94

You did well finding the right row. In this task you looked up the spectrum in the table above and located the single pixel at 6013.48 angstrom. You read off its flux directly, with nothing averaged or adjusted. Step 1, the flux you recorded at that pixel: 0.896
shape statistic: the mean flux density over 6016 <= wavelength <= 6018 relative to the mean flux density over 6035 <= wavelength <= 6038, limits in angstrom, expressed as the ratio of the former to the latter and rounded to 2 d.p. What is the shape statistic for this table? 0.99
